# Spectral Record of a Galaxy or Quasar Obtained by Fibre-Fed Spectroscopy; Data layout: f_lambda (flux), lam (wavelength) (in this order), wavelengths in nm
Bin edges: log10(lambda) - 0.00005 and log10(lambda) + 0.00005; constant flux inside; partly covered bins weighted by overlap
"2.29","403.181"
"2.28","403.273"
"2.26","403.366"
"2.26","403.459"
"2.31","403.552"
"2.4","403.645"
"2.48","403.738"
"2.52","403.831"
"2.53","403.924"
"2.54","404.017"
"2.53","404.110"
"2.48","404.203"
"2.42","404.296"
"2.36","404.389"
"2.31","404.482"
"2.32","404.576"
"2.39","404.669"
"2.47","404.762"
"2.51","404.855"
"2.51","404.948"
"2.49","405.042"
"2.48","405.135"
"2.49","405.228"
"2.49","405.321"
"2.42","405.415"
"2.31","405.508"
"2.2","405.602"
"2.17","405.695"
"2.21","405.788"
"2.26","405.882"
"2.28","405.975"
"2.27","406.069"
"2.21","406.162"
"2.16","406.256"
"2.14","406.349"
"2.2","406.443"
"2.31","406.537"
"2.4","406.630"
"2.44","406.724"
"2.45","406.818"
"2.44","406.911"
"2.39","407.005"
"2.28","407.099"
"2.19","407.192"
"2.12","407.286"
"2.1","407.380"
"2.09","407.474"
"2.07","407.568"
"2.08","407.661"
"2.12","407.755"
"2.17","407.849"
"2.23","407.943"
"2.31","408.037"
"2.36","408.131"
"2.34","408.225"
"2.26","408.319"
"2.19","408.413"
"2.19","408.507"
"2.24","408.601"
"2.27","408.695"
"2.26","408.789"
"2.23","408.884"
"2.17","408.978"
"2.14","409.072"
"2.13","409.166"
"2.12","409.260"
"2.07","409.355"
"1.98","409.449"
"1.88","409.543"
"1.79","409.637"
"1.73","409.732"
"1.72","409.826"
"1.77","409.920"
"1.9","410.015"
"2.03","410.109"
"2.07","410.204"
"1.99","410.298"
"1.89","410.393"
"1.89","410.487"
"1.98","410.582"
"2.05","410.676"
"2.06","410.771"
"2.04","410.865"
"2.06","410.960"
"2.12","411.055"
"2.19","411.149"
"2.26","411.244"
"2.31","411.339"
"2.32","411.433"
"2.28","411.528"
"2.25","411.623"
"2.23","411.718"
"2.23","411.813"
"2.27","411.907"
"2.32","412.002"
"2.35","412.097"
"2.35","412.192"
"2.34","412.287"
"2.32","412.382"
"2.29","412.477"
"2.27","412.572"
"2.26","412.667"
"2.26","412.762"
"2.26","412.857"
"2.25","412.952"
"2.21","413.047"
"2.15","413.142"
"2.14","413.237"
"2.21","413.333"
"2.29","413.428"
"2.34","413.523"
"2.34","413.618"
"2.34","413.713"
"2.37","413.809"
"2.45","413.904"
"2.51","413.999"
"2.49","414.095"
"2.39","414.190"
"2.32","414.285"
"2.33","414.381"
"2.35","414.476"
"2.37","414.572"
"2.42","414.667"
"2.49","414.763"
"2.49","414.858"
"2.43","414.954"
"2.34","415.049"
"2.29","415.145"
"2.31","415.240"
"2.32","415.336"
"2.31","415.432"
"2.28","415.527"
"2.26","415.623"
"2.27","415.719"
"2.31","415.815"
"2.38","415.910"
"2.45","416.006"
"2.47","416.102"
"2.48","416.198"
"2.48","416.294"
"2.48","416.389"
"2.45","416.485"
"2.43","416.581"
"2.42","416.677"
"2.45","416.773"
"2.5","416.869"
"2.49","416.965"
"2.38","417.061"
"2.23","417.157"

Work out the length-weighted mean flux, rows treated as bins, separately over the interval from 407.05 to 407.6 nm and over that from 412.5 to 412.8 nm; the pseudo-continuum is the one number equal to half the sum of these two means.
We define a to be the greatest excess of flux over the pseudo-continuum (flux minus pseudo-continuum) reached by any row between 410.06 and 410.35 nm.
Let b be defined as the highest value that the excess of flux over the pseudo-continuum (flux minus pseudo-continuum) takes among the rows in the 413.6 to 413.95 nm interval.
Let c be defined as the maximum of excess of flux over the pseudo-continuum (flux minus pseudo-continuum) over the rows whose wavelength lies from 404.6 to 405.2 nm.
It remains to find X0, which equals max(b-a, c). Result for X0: 0.38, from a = -0.1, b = 0.25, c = 0.31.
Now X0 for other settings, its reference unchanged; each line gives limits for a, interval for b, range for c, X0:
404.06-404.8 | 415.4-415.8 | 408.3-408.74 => 0.07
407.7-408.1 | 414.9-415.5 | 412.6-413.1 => 0.12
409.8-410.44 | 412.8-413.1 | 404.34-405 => 0.31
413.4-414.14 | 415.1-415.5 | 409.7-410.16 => -0.17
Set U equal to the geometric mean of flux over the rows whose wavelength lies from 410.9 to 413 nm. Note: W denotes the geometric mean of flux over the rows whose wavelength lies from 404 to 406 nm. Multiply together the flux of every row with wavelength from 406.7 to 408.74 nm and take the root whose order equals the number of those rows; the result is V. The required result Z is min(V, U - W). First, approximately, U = 2.26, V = 2.24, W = 2.39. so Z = -0.13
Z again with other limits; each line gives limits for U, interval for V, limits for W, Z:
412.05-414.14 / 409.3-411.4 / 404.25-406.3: -0.04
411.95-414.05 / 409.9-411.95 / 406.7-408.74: 0.06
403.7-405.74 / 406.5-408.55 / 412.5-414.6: 0.11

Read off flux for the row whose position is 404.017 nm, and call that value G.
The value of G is 2.54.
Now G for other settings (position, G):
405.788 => 2.21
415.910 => 2.38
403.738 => 2.48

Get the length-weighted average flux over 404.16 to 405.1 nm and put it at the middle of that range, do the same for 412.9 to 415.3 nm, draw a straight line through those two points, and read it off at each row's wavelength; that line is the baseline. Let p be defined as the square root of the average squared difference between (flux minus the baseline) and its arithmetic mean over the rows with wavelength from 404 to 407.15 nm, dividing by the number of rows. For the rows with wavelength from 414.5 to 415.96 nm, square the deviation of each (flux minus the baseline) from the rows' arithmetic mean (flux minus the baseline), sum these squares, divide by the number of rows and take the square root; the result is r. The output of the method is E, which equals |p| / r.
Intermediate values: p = 0.117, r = 0.07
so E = 1.6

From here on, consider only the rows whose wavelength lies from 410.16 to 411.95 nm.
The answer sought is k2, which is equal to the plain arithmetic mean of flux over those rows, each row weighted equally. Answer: 2.13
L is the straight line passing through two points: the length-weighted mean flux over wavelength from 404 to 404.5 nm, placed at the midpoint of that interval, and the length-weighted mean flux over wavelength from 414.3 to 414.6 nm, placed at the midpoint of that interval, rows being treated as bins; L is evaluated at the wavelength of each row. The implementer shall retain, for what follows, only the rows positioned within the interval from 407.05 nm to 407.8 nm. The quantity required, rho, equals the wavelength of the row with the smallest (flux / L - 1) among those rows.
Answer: 407.568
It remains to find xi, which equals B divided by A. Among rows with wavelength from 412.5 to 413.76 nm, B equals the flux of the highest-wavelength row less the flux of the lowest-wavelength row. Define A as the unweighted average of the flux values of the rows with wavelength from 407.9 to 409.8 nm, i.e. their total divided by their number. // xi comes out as 0.03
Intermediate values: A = 2.14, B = 0.07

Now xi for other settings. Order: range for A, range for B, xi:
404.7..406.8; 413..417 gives 0.12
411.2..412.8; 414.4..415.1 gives 0.00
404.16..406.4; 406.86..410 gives -0.29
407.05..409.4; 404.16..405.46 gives -0.03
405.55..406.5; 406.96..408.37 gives -0.06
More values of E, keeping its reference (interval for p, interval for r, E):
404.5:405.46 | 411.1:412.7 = 1.3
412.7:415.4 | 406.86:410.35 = 0.6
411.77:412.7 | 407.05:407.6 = 0.6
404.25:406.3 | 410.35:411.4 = 0.9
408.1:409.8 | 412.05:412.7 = 5.1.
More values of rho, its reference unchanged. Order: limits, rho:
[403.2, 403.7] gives 403.366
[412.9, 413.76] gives 413.237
